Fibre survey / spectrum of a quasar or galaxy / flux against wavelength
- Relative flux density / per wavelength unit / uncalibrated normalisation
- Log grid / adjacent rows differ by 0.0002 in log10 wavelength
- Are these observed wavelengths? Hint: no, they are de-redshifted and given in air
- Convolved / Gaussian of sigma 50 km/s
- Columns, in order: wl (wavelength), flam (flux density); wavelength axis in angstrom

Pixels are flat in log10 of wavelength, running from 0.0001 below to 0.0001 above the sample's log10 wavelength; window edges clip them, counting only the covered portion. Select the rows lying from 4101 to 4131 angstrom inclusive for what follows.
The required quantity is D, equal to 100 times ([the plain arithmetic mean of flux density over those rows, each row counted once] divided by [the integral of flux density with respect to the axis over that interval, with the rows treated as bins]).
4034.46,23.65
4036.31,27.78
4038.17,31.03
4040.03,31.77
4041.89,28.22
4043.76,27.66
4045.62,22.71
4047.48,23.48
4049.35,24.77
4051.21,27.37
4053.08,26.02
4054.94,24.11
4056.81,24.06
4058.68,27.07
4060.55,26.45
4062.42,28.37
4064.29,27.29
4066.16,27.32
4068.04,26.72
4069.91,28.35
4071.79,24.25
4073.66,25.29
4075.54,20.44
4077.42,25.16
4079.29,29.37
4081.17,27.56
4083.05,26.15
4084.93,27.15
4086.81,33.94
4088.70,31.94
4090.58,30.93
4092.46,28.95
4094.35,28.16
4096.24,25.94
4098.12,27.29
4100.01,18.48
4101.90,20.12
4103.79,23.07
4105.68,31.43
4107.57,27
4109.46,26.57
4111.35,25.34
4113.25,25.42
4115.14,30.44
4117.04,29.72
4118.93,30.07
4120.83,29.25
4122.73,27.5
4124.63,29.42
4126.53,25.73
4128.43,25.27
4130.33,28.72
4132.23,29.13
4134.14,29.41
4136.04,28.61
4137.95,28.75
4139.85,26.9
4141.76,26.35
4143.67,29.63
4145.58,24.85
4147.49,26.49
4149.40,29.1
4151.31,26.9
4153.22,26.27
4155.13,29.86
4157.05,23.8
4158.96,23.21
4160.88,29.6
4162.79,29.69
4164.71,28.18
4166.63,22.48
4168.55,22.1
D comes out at 3.33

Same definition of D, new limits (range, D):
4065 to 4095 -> 3.33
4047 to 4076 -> 3.43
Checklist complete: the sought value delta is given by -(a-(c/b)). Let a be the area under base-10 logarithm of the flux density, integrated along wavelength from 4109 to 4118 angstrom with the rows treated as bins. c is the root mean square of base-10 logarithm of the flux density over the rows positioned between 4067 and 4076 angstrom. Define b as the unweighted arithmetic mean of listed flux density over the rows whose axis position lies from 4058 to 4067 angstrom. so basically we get -12.9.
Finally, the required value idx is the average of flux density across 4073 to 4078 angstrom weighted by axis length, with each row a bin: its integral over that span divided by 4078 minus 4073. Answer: 23.4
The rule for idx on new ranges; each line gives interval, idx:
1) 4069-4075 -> 25.6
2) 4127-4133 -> 27.5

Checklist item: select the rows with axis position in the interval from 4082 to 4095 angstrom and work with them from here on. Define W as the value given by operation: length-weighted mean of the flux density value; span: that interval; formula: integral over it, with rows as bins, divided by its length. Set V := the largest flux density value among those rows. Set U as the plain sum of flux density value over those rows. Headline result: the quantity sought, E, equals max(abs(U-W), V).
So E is 178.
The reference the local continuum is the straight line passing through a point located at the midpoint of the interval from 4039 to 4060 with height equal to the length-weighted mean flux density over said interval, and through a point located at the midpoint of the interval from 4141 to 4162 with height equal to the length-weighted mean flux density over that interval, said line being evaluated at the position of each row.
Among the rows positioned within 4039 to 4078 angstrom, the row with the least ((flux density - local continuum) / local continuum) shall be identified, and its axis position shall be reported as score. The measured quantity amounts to 4075.54 angstrom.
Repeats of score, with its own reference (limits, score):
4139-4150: 4145.58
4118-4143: 4128.43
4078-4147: 4100.01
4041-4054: 4045.62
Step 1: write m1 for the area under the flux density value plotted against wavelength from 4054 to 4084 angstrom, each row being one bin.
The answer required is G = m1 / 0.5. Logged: 1568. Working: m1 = 784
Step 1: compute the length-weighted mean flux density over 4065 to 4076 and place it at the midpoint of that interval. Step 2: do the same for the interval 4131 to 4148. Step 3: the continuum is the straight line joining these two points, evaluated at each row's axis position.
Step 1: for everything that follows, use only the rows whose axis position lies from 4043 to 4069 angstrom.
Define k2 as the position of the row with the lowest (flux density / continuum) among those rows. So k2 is 4045.62 angstrom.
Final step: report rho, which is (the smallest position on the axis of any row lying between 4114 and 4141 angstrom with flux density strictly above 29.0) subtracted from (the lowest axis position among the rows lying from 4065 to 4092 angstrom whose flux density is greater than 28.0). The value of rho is -45.2 angstrom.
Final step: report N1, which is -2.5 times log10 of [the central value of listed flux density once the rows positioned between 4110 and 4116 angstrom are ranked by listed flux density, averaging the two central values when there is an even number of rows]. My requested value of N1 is -3.51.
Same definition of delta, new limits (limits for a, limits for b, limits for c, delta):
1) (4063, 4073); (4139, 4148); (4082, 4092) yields -14.2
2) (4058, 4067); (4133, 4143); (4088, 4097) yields -12.9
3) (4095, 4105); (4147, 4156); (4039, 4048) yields -13.6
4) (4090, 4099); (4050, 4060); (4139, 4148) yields -13.0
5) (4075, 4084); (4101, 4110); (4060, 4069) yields -12.7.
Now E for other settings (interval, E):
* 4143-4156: 166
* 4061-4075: 161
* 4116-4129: 169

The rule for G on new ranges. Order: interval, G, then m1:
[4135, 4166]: 1695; 848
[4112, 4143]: 1745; 873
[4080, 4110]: 1631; 816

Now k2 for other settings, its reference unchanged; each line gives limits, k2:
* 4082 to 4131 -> 4100.01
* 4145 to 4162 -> 4158.96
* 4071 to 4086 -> 4075.54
